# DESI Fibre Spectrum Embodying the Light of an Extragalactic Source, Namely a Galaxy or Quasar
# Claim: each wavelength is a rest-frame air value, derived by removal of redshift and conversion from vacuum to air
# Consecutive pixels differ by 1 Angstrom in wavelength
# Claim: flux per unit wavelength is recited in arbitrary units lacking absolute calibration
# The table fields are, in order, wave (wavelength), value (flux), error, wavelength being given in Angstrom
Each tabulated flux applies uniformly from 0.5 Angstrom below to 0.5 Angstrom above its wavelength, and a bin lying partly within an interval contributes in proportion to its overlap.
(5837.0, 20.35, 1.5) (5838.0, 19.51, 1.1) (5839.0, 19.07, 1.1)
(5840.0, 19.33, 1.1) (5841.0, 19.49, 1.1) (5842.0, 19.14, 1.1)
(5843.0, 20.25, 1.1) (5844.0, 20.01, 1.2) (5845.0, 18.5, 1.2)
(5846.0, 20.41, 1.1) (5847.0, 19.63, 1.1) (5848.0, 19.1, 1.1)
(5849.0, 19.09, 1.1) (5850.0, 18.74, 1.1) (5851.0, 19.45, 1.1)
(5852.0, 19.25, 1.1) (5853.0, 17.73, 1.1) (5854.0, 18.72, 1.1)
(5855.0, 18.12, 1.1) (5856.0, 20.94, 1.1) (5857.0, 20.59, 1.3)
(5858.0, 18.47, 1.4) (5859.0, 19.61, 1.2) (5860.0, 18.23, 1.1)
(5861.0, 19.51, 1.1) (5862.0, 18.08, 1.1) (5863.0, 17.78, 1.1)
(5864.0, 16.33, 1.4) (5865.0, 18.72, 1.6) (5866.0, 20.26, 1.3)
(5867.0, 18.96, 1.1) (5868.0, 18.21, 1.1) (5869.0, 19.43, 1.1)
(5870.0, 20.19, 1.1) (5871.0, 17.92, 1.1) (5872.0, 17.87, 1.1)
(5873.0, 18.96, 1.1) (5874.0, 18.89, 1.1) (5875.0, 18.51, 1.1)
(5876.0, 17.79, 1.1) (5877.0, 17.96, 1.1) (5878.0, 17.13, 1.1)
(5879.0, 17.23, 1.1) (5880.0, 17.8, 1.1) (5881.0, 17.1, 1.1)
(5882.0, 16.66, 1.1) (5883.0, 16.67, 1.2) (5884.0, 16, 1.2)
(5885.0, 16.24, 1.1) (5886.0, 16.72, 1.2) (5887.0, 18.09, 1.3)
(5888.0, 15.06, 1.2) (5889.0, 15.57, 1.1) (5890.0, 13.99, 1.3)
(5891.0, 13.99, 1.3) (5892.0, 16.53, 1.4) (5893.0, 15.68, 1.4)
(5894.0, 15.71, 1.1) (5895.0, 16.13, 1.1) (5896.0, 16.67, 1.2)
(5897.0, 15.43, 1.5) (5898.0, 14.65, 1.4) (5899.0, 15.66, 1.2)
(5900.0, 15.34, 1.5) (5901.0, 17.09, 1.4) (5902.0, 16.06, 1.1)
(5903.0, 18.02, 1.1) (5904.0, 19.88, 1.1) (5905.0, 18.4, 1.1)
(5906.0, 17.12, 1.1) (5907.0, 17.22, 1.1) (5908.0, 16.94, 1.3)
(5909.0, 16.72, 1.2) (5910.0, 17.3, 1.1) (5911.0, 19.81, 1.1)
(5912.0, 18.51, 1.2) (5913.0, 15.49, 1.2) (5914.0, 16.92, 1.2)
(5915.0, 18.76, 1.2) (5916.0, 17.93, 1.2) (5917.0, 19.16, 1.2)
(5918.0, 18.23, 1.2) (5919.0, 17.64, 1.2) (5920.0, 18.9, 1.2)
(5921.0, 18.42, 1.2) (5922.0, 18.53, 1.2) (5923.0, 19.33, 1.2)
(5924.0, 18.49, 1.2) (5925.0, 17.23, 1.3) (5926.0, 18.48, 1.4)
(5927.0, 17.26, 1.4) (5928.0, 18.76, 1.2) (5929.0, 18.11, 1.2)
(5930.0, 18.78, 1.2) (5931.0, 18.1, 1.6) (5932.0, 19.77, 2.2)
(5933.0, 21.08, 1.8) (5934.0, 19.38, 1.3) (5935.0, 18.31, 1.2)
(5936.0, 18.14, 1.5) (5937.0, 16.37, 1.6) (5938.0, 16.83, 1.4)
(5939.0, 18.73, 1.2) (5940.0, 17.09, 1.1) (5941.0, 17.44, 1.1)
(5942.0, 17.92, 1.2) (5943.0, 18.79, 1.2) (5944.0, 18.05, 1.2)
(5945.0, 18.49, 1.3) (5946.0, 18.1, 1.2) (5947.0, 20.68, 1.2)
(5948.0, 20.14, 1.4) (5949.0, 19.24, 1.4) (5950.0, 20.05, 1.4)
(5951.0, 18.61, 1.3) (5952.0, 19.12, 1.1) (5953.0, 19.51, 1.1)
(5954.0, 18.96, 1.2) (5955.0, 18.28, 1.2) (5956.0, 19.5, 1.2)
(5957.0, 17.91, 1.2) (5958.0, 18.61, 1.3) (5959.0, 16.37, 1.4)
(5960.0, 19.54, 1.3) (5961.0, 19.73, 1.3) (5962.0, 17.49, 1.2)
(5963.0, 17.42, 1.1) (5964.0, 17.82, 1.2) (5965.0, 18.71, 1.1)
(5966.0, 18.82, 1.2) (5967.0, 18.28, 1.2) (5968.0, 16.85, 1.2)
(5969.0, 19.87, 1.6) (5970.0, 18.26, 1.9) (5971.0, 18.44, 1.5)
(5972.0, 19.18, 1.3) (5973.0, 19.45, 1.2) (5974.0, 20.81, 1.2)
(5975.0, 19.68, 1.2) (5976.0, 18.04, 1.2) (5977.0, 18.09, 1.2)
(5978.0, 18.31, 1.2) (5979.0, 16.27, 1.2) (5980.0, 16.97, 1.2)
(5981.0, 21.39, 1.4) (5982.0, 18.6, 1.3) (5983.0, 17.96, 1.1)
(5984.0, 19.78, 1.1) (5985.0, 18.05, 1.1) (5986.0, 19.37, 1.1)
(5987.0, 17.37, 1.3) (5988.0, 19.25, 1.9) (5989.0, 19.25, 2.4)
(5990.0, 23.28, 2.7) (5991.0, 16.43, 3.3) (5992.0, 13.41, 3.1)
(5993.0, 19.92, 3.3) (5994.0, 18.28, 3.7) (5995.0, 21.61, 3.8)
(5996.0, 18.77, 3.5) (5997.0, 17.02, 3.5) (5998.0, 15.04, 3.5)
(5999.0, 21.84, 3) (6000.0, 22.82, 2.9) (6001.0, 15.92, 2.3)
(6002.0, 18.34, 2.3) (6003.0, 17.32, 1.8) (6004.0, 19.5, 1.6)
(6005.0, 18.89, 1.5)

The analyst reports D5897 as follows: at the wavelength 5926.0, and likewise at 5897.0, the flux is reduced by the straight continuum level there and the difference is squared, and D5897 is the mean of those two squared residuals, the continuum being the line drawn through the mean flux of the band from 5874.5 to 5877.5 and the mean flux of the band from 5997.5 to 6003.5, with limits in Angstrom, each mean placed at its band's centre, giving 3.8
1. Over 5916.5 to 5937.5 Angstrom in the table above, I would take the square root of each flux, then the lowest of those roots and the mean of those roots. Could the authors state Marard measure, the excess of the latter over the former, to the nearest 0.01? 0.25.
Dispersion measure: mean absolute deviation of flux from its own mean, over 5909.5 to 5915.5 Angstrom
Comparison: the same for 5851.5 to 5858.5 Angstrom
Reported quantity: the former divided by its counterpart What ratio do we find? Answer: 1.3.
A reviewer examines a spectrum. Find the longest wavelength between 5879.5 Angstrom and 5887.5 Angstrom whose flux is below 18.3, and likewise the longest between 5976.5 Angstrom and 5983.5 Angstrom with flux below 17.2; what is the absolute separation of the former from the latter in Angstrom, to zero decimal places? 93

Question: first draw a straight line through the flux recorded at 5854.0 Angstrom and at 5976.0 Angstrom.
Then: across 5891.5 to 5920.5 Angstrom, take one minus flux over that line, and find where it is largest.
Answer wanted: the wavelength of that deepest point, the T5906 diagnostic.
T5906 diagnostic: 5898.0 Angstrom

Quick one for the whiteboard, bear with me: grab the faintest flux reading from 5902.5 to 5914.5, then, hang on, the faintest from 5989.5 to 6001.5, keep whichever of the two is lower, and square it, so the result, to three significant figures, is 180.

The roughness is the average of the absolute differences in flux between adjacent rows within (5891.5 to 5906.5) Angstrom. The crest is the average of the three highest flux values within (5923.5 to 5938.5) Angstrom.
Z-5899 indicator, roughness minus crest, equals -19.04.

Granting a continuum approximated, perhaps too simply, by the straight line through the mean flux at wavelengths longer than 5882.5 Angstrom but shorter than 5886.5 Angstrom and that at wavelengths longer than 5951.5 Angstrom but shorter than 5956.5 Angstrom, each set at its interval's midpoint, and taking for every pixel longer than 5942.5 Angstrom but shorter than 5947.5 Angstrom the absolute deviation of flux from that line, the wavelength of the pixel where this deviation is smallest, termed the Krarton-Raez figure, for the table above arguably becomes 5943.0 Angstrom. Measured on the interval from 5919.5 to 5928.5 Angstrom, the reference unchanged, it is 5926.0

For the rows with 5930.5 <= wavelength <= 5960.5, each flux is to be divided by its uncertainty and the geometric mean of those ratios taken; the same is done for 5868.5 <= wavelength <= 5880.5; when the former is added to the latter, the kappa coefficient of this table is 30.8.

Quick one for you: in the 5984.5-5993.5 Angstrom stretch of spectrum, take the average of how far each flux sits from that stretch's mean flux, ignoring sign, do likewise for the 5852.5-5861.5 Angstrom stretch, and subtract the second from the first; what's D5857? 0.98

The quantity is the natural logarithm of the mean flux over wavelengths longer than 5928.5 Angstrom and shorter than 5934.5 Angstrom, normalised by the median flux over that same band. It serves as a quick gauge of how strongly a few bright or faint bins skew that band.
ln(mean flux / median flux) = 0.0064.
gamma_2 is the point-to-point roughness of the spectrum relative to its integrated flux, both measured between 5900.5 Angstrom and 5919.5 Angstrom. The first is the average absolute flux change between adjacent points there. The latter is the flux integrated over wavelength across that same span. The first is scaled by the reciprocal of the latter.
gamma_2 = 0.0037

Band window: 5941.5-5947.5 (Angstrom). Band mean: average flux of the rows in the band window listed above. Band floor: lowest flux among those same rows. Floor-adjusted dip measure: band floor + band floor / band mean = 18.9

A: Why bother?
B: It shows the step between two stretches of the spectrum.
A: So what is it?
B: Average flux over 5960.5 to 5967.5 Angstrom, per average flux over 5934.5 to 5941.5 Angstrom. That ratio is 1.04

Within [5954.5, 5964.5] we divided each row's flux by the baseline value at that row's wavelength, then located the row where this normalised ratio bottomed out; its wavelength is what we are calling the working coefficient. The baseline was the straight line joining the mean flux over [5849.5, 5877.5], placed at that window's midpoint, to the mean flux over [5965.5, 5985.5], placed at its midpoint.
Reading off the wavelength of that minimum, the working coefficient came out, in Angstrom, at 5959.0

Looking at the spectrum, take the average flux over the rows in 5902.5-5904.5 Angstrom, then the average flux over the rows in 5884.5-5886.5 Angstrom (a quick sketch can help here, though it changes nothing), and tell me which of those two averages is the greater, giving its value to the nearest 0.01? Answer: 18.95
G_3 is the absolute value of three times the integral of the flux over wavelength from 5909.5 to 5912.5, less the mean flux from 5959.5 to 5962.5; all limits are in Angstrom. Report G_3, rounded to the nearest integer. 148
